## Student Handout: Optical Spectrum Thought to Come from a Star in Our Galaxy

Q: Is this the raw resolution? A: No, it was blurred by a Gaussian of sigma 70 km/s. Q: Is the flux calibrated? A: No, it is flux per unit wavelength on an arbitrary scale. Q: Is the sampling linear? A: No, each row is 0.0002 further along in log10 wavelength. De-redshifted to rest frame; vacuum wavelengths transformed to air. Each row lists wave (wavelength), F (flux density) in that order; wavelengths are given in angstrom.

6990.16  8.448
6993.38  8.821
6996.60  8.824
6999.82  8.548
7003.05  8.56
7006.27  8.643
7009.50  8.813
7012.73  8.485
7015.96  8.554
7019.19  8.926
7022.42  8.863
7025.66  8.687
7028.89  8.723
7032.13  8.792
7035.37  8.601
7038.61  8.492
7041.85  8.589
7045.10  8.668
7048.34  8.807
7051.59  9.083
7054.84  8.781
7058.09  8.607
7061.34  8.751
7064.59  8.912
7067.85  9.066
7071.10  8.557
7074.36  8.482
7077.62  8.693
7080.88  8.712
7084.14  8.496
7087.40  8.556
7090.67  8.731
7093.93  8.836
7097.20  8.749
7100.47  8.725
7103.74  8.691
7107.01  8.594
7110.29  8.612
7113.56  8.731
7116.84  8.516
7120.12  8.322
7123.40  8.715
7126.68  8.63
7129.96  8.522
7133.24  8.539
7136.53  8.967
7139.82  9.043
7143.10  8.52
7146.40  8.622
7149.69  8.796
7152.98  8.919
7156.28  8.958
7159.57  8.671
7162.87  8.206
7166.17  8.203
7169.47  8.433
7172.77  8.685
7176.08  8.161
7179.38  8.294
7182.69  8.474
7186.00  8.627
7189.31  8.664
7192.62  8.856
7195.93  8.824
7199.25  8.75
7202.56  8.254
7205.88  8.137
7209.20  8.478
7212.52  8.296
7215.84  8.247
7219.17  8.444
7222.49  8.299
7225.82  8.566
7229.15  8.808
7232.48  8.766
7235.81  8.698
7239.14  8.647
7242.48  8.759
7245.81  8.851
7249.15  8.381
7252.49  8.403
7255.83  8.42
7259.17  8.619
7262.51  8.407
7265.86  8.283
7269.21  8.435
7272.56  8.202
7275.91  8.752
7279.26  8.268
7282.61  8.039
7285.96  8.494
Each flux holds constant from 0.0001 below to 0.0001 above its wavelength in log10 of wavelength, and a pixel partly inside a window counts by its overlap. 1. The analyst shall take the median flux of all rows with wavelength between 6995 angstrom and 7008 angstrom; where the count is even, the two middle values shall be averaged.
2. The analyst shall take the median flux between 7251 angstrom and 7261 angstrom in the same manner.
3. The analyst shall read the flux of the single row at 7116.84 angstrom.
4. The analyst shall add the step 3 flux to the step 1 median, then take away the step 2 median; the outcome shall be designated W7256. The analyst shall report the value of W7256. 8.70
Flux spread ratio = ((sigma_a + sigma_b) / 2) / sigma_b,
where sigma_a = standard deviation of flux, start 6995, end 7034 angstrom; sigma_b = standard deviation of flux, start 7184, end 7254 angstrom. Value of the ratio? 0.81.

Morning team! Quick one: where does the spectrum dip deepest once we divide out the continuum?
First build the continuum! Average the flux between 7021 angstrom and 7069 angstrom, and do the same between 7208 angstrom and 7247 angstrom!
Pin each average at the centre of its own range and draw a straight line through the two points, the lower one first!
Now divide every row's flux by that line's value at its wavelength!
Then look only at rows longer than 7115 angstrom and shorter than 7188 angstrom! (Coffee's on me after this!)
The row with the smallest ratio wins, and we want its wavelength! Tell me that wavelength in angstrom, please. 7176.08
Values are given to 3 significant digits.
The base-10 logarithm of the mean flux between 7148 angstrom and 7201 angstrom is 0.934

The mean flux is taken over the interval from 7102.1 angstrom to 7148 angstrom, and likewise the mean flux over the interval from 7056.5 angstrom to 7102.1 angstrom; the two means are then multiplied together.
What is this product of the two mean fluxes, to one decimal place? 75.3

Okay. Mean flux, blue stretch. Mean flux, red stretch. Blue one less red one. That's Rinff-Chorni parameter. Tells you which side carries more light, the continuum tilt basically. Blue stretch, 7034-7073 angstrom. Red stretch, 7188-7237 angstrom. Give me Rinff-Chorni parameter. 0.20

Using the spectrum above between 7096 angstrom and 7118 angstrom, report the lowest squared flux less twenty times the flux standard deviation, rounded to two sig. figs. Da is 71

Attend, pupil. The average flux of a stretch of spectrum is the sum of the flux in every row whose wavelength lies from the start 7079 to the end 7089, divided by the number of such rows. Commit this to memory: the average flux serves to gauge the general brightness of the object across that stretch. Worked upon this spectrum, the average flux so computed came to 8.59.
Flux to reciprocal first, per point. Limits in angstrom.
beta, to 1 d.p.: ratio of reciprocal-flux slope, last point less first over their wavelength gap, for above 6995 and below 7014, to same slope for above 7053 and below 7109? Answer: 5.9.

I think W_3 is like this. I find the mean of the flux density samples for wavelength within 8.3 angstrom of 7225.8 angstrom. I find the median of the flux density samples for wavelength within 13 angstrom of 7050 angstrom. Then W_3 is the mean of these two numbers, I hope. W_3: 8.64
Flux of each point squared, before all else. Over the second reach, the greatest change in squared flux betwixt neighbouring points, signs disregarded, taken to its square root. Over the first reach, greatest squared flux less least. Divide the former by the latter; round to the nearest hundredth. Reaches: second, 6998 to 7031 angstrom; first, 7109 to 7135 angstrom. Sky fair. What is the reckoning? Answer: 0.37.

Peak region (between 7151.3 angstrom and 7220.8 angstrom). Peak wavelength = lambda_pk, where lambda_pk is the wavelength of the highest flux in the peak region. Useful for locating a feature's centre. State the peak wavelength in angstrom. 7156.28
